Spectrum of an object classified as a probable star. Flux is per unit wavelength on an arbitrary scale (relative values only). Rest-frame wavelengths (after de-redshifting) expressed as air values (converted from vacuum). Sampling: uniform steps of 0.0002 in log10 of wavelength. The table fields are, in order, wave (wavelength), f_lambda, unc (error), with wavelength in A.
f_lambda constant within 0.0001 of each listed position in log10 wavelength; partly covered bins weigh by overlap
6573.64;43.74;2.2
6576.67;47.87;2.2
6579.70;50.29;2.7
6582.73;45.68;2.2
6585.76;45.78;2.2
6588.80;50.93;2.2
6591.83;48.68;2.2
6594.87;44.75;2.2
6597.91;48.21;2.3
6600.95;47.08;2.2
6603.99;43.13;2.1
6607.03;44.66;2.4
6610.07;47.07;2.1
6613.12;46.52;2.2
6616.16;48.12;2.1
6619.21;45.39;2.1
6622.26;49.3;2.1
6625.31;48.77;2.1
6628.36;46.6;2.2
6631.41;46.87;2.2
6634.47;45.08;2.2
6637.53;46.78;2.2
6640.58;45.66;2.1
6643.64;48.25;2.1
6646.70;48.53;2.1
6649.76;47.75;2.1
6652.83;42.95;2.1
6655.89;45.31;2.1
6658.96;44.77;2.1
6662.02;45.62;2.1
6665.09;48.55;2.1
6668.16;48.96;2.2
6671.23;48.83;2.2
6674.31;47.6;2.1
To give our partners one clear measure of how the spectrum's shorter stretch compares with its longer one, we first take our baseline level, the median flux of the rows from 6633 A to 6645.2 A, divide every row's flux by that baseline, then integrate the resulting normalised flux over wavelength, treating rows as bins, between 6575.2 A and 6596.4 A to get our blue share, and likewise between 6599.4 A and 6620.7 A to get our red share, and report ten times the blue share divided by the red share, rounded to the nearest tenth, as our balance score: 10.3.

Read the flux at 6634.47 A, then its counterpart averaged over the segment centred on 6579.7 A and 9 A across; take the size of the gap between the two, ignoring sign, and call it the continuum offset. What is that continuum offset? 2.9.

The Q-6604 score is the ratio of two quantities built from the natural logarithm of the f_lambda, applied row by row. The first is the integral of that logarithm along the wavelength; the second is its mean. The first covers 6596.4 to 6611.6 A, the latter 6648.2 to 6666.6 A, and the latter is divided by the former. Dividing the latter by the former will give 0.066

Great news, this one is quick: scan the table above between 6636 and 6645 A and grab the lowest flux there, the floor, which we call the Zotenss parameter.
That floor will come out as 45.66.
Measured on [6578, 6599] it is 44.75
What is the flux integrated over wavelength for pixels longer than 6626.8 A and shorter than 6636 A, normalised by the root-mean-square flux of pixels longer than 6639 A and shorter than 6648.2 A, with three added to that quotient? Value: 11.9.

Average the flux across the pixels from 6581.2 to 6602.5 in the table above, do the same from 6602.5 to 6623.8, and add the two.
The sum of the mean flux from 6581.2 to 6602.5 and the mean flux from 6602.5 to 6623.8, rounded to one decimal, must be 93.6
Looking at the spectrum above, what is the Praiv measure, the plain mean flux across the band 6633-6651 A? 47.0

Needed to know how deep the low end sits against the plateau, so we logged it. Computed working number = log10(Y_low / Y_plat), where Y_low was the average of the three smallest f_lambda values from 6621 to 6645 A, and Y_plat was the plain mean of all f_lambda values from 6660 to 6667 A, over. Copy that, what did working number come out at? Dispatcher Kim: -0.012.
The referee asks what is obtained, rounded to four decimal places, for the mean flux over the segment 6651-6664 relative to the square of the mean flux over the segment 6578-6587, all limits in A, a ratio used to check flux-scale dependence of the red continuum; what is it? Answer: 0.0200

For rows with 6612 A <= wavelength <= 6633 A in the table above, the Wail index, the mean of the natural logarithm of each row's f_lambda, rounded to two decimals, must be 3.86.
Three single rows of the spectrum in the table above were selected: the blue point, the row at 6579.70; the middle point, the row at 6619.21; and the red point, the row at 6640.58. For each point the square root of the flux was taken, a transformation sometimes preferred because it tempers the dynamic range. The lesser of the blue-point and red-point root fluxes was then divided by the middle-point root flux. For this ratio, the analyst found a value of 1.00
